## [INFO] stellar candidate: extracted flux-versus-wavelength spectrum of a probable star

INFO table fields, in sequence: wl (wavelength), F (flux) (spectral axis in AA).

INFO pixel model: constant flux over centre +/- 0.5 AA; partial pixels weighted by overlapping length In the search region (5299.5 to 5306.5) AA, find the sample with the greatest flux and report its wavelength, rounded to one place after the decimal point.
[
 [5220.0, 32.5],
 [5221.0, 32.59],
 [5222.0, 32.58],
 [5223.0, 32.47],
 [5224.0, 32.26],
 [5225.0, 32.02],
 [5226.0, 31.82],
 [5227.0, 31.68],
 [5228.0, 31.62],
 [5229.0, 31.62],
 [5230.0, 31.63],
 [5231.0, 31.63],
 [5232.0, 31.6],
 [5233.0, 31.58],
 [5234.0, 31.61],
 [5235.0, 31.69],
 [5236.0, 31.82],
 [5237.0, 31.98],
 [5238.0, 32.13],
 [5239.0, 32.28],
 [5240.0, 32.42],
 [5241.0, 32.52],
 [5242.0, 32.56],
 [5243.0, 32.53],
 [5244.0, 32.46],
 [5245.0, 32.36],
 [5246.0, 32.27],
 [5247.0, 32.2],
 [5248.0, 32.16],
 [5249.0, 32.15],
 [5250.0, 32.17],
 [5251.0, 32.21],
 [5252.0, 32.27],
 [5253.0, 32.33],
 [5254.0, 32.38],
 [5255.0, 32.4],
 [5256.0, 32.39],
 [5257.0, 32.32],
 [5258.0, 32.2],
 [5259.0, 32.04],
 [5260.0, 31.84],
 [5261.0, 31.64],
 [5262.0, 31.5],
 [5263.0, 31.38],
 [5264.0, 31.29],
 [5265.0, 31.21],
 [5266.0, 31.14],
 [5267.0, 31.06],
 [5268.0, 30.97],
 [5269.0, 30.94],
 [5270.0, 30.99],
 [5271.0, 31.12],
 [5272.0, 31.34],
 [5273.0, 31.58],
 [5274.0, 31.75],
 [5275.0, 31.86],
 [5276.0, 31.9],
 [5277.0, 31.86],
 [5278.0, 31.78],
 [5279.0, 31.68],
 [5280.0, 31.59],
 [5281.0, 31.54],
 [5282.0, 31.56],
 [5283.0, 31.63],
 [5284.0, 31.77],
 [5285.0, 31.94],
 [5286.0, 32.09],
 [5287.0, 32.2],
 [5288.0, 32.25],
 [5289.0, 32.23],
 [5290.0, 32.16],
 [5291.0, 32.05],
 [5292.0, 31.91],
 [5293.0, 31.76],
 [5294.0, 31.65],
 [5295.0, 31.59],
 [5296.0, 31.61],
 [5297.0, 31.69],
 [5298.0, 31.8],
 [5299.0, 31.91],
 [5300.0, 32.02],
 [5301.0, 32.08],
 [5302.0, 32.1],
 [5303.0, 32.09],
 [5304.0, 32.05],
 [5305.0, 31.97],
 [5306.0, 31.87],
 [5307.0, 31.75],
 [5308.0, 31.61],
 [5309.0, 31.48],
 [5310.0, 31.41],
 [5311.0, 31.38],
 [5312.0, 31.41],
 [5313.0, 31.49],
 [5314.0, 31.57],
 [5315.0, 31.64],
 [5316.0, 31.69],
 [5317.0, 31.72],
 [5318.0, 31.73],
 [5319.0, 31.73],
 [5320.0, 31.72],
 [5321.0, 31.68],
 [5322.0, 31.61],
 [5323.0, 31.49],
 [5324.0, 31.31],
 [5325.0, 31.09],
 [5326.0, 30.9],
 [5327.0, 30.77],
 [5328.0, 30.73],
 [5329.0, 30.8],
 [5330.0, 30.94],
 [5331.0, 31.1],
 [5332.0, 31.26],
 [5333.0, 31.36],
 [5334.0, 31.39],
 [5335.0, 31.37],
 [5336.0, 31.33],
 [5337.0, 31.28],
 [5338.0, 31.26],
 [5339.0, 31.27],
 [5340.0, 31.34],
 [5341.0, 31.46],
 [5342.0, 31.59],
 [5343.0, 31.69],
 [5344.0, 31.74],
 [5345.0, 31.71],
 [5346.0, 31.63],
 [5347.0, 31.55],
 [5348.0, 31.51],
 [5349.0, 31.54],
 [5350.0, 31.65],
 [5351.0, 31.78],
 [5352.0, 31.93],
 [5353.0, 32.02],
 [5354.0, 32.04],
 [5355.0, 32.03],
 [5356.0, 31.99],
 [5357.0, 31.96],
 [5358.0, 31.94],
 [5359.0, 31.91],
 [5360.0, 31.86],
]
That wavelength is 5302.0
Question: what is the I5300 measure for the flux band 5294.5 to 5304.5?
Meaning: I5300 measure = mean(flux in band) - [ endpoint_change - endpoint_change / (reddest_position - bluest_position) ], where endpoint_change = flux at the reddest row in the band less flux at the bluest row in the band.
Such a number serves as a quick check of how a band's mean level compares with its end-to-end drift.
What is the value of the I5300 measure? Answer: 31.5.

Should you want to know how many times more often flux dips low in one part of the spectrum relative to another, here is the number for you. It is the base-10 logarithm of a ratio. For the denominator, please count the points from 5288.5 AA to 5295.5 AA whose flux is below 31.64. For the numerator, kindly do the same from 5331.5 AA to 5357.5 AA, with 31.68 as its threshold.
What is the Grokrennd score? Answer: 1.2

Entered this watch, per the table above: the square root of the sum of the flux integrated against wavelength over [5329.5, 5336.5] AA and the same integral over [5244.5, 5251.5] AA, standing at 21.1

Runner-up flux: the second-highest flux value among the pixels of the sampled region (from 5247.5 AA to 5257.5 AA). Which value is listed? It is 32.39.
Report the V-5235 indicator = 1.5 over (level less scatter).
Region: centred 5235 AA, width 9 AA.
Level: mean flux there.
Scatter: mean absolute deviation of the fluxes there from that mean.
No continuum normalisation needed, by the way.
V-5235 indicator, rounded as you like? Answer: 0.0475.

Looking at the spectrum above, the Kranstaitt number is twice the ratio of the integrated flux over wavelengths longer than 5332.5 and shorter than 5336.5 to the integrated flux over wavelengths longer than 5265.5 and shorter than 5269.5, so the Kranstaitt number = 2.02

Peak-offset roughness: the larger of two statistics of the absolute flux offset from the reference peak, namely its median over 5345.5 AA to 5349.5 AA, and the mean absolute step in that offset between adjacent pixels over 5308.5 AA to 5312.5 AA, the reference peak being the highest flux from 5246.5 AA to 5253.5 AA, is 0.785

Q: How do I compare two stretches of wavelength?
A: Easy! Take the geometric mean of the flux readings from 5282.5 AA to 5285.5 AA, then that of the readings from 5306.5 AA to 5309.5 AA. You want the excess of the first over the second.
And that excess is 0.2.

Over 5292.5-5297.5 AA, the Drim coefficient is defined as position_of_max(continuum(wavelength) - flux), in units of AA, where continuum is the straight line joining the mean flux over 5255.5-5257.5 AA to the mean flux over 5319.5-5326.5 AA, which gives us 5295.0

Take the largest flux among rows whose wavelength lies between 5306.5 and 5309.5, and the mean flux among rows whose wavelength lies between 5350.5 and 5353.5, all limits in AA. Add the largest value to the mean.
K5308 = 63.7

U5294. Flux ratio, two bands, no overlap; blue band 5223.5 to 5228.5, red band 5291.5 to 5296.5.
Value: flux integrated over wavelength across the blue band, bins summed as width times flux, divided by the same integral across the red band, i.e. 1.01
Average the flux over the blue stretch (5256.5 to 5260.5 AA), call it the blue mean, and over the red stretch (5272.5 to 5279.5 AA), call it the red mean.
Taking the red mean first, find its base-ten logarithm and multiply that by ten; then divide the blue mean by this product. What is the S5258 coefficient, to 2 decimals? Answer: 2.14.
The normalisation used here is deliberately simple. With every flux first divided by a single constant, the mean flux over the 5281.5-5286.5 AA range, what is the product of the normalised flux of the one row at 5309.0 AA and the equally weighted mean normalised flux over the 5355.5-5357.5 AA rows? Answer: 1.00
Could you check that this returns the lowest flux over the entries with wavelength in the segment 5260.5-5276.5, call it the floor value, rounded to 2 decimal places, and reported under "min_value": 30.94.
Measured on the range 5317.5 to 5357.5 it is 30.73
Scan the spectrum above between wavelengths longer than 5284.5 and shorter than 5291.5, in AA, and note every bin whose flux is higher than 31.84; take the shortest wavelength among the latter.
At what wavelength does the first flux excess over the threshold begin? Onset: 5285.0 AA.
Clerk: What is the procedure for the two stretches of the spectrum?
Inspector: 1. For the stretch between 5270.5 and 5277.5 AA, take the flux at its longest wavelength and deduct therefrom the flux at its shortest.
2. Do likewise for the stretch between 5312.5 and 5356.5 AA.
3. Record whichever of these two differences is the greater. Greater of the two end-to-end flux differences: 0.74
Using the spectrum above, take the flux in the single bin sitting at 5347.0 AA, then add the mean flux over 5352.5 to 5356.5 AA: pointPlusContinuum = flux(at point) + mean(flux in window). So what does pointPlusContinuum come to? 63.6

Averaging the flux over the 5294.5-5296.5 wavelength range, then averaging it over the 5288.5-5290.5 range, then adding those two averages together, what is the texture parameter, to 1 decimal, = 63.8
